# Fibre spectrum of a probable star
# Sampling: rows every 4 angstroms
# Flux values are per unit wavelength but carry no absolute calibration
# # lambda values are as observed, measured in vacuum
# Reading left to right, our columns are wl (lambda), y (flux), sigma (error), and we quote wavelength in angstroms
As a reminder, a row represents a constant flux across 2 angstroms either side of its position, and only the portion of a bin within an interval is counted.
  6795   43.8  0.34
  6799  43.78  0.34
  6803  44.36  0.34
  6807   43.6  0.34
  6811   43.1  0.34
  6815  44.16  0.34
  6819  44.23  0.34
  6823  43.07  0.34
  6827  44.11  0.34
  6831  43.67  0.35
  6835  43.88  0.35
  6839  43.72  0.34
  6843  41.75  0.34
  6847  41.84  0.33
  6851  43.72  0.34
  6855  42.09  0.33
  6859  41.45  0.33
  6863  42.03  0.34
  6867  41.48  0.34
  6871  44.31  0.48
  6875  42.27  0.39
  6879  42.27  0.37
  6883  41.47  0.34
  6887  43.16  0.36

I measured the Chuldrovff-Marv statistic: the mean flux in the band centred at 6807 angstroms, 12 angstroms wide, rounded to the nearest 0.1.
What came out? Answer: 43.7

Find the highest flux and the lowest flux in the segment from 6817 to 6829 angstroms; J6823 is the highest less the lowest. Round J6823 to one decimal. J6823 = 1.2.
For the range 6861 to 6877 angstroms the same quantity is 2.8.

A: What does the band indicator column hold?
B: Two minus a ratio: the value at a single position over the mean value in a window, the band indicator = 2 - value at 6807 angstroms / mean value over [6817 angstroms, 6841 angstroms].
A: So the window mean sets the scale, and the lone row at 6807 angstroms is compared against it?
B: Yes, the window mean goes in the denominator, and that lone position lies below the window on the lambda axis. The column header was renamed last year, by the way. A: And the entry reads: 1.00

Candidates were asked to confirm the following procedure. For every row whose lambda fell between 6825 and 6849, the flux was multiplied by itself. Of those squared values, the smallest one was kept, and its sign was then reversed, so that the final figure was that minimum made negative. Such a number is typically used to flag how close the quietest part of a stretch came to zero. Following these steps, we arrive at -1743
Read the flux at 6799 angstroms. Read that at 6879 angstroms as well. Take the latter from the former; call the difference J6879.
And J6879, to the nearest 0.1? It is 1.5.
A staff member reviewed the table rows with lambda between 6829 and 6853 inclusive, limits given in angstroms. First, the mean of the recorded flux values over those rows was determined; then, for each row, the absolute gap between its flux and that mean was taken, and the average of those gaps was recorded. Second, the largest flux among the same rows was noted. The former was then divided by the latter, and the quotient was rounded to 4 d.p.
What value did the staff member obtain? 0.0198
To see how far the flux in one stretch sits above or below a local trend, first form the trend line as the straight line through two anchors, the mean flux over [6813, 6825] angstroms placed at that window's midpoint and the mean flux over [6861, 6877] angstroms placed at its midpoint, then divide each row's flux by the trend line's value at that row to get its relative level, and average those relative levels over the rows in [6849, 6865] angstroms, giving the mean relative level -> 0.988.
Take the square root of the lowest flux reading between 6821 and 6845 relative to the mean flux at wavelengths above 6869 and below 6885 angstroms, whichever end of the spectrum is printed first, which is 0.99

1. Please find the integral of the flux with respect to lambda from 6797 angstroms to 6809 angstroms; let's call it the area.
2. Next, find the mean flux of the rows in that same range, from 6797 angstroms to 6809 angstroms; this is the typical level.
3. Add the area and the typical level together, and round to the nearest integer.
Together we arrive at 571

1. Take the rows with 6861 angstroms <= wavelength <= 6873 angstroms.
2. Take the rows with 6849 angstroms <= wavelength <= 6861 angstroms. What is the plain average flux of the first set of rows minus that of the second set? 0.2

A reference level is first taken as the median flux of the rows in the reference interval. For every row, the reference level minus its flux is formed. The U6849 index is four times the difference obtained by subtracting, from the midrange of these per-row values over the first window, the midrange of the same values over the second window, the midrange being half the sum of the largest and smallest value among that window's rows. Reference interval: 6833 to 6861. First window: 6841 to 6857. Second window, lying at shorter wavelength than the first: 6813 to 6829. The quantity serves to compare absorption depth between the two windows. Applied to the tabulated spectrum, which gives 3.7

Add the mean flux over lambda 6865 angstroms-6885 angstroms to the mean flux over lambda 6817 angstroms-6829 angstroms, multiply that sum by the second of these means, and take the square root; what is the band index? 61.4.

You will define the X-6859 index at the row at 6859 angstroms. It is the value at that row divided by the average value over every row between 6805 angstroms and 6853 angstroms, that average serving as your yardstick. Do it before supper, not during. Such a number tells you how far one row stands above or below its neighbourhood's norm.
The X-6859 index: 0.95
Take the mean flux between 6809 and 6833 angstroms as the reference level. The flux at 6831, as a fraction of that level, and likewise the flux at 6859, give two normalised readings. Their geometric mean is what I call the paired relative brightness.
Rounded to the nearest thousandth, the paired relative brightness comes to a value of 0.973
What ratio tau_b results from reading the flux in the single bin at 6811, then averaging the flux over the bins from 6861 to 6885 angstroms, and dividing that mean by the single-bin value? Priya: 0.982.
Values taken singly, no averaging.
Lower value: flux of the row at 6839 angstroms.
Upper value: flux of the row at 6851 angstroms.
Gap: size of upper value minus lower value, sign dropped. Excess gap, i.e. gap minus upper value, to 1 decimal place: -43.7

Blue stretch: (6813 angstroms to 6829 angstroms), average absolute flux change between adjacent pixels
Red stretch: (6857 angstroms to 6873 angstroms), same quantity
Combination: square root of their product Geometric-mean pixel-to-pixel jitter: 1.00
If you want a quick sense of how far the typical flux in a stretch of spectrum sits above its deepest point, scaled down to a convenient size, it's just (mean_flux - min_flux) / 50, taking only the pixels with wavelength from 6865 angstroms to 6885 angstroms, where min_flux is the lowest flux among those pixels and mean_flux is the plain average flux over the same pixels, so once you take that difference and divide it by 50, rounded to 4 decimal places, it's 0.0178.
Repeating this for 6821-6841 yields 0.0124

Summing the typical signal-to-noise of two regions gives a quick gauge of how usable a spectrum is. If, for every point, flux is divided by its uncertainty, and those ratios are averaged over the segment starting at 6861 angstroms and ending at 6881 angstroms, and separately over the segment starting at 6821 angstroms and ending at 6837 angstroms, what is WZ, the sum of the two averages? 239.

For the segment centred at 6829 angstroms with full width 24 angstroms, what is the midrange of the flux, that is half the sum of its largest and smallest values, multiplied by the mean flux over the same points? 1911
